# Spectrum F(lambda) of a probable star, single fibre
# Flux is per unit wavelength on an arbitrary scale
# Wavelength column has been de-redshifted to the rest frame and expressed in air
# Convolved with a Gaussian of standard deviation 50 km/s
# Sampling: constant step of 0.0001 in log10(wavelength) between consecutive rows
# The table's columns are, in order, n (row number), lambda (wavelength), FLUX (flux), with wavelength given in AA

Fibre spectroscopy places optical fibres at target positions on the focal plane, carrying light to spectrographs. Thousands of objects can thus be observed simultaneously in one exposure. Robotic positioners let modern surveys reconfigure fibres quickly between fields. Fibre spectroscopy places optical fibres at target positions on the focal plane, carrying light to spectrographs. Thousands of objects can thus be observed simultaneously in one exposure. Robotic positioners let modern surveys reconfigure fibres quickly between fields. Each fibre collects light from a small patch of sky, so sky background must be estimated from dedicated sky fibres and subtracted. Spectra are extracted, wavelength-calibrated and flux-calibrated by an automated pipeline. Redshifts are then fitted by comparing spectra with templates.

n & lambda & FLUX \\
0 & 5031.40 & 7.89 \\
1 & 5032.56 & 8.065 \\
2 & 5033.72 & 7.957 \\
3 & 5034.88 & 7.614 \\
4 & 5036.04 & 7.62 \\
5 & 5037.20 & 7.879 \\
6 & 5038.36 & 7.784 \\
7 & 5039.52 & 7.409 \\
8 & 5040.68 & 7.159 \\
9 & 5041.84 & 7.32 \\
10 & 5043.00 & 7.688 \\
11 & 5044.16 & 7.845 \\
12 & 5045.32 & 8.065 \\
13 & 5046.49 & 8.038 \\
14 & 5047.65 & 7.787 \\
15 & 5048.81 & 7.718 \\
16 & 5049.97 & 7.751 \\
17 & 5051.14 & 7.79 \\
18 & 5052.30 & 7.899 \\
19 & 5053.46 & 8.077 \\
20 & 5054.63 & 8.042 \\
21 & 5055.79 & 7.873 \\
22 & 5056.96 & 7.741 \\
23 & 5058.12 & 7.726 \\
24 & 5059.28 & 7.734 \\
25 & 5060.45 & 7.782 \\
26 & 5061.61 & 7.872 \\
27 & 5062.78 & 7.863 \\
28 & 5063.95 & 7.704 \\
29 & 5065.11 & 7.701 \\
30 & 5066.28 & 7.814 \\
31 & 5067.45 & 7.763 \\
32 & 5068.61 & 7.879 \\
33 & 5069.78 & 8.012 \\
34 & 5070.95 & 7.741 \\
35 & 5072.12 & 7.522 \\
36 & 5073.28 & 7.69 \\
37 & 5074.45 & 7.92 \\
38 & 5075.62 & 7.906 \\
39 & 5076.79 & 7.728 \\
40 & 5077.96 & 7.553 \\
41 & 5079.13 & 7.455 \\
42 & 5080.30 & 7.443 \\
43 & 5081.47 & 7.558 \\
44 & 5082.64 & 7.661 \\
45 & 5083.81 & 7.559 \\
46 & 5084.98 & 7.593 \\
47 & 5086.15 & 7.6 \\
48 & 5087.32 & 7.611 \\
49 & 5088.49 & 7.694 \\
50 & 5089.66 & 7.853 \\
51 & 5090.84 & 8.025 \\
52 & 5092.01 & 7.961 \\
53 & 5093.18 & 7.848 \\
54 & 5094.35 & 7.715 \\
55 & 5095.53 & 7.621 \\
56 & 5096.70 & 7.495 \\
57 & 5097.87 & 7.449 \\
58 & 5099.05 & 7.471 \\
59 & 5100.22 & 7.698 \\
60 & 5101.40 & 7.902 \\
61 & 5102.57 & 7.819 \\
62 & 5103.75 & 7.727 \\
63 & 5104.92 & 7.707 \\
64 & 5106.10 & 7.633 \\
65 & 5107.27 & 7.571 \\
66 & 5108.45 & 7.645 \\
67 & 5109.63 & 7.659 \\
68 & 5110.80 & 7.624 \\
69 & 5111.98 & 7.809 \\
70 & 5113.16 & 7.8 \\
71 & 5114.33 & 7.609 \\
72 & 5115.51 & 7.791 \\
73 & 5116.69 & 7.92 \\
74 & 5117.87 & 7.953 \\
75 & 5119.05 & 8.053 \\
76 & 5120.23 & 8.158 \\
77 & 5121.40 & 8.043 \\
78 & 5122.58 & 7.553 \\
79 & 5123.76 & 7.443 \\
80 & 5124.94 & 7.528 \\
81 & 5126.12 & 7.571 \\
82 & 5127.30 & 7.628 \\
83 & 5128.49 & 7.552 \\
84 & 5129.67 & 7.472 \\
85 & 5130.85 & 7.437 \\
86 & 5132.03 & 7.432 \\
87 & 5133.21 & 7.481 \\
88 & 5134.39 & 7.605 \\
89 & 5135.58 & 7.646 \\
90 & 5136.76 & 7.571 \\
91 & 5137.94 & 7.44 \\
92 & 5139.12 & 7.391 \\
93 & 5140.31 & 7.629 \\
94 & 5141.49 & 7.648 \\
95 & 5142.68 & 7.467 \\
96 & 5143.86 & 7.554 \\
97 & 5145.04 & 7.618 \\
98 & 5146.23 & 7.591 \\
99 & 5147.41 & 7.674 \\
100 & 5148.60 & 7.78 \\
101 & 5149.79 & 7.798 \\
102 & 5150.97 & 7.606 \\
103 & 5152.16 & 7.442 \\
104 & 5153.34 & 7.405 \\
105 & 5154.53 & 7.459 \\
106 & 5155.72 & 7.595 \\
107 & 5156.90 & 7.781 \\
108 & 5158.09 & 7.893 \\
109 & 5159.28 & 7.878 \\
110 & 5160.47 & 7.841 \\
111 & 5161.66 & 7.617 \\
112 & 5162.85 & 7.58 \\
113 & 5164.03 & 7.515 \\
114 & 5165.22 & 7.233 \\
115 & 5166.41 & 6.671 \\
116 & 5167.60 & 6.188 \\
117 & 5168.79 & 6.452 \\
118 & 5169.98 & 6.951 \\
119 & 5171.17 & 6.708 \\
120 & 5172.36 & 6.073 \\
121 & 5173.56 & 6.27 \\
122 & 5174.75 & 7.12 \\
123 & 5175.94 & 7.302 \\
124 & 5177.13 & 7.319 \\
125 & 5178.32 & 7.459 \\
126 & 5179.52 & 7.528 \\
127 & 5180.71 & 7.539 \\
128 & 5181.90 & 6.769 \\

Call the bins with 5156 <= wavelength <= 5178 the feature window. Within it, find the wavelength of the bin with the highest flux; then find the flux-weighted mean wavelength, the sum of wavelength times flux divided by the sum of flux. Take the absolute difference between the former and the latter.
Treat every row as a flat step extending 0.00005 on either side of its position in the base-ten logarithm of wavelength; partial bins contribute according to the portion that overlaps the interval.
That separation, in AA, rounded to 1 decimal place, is 8.6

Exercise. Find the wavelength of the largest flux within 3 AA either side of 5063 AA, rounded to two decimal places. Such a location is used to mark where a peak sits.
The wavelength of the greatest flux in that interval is 5061.61 AA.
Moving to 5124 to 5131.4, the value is 5127.30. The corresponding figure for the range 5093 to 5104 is 5101.40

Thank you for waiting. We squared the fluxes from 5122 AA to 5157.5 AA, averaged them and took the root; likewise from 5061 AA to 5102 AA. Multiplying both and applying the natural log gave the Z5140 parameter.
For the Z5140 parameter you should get 4.07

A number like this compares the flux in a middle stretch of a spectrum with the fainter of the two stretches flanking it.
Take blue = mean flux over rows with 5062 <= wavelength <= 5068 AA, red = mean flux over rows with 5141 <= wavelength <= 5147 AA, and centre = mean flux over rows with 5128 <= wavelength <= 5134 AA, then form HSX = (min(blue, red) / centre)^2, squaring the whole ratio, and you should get 1.03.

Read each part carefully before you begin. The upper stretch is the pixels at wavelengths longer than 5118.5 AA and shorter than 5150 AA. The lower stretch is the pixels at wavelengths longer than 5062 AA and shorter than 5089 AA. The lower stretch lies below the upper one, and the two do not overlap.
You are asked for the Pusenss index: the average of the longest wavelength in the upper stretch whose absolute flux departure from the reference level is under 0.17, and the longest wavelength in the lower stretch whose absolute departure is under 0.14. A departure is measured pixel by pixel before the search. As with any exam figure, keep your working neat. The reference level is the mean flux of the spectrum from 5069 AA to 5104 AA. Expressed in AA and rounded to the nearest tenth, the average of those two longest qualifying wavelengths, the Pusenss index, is 5119.1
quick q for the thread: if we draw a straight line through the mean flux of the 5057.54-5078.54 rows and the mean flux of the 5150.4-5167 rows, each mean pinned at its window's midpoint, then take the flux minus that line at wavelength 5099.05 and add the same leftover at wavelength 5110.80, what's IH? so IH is -0.26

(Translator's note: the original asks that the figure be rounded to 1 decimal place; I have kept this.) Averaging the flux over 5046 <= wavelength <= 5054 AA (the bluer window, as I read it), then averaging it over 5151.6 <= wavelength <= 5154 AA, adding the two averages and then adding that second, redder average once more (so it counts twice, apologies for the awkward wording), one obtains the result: 22.7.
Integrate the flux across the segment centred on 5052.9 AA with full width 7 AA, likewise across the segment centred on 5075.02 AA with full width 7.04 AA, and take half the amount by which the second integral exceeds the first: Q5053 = -0.5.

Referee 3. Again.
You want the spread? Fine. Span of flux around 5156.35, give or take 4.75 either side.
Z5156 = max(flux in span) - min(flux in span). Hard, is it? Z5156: 0.49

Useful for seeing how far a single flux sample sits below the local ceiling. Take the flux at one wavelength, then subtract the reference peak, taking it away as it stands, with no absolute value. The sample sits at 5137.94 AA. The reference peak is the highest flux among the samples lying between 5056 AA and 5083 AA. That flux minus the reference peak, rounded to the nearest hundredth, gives -0.57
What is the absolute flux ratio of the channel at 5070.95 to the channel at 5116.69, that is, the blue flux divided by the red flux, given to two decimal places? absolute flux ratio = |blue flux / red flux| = 0.98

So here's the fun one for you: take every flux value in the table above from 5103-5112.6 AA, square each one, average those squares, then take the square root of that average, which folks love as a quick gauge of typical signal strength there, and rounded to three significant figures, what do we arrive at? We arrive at 7.67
